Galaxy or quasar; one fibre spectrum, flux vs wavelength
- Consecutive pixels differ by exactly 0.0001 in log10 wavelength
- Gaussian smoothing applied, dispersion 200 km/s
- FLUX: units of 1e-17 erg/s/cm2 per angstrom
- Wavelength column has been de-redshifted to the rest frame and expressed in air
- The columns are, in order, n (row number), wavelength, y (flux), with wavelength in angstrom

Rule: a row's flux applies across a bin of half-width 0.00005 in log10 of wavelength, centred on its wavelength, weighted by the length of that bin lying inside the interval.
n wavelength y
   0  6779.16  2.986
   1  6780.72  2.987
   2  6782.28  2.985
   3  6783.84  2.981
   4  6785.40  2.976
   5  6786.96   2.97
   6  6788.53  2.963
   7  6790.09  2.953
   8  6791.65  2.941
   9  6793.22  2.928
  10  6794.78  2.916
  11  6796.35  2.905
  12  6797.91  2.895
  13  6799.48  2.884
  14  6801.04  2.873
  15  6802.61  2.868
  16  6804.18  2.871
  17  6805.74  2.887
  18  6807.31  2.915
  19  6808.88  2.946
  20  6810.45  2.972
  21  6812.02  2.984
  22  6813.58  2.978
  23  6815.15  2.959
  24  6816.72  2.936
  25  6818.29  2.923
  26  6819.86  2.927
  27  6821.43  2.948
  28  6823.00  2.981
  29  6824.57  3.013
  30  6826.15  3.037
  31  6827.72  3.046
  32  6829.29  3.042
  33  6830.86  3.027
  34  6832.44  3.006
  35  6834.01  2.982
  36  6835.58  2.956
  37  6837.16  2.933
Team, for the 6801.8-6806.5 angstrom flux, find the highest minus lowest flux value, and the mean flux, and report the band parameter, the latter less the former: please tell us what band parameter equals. 2.86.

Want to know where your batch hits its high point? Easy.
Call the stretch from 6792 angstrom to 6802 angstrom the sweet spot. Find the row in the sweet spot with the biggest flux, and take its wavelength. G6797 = 6793.22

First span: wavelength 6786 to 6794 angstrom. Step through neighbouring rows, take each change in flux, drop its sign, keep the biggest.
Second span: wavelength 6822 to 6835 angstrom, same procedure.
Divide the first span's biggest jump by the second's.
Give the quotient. 0.41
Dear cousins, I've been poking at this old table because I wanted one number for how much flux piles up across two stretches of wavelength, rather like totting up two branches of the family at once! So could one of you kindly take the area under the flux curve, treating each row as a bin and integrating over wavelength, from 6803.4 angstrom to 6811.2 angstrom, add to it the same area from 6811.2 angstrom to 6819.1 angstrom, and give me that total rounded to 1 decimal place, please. 46.1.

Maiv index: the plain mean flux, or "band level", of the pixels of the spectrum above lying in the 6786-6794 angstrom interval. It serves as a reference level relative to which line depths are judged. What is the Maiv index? 2.95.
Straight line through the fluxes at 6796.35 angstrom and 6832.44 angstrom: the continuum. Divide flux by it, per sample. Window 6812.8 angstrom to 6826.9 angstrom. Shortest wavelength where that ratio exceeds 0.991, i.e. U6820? 6813.58 angstrom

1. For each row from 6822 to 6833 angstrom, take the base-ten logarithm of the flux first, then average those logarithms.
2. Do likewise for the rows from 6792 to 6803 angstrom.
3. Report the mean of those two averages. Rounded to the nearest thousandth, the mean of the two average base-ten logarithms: 0.471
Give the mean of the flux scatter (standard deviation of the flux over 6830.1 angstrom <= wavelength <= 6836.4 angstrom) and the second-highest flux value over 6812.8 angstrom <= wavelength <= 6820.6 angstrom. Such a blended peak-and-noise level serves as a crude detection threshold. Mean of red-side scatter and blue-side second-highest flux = 1.49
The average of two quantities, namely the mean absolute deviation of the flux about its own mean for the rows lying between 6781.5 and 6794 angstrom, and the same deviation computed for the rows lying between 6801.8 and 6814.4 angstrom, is 0.029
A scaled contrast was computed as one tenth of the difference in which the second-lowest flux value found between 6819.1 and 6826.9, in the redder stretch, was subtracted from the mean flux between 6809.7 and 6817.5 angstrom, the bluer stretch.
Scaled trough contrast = 0.002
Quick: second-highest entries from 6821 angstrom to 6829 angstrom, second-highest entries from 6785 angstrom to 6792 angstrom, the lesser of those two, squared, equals 8.82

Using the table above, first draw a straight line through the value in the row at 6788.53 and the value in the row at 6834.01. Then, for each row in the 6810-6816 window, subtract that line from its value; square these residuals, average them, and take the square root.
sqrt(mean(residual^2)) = 0.010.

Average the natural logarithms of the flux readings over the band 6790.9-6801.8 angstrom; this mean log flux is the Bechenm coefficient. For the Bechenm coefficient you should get 1.07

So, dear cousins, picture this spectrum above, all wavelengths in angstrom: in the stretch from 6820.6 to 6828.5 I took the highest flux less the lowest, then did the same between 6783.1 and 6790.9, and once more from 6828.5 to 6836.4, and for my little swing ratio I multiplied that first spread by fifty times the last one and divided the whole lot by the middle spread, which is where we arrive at 15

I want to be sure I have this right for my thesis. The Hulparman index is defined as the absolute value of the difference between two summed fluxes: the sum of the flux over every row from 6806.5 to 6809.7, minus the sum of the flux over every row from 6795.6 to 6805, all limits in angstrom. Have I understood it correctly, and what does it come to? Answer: 11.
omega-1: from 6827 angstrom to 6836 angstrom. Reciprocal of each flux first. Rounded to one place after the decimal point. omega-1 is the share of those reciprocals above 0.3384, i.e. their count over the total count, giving 0.0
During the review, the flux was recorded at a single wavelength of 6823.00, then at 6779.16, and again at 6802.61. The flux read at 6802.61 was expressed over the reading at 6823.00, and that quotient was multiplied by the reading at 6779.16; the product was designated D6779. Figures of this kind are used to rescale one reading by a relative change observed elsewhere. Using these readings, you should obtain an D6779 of 2.87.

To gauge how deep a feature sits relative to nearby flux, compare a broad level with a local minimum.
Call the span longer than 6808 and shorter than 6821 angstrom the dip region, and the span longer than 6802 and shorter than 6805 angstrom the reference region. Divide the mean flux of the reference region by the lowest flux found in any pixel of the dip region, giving 0.98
